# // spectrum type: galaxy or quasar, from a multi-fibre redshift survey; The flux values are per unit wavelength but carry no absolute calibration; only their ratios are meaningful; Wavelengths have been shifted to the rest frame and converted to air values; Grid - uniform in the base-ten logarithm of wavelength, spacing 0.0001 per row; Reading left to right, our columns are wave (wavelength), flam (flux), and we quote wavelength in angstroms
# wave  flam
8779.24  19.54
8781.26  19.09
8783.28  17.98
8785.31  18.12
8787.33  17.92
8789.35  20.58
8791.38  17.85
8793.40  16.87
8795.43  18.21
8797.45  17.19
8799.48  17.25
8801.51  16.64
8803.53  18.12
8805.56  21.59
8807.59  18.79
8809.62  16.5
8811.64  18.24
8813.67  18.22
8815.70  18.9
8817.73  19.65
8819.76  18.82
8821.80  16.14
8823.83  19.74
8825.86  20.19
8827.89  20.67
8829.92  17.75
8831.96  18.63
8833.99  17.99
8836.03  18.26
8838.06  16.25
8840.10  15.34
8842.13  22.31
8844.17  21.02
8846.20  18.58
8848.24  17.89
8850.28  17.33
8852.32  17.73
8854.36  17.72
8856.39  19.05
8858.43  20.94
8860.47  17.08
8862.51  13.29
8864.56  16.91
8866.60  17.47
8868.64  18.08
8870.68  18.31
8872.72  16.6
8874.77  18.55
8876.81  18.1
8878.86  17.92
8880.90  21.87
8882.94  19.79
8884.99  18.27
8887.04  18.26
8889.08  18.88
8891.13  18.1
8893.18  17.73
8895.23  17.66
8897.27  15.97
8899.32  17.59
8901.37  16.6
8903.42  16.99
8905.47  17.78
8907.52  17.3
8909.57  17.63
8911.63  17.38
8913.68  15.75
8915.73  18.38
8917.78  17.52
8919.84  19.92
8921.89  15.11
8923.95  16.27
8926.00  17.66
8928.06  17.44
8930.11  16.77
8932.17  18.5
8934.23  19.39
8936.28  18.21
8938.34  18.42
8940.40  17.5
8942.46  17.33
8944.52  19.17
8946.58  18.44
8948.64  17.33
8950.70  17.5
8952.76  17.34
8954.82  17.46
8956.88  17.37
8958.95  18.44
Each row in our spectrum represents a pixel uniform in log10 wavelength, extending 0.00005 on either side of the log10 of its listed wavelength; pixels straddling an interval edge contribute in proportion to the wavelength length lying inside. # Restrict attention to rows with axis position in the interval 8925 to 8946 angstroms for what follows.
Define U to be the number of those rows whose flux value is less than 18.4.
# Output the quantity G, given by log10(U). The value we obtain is 0.78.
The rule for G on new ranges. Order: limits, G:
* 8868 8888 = 0.85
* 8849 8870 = 0.90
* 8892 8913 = 1.00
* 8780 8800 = 0.90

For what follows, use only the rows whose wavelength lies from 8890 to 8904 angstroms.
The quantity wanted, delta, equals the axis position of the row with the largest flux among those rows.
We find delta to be 8891.13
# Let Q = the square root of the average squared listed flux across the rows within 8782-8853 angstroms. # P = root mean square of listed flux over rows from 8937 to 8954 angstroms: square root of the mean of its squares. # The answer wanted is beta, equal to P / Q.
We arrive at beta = 0.97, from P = 17.9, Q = 18.4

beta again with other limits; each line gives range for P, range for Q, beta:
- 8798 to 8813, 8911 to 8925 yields 1.06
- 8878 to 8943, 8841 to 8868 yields 0.97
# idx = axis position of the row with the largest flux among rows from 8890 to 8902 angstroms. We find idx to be 8891.13 angstroms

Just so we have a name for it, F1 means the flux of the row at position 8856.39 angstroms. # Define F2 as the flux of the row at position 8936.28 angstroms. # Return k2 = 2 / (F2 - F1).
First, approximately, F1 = 19.05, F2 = 18.21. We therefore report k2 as -2.4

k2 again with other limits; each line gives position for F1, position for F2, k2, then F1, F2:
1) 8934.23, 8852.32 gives -1.2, 19.39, 17.73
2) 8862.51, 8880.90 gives 0.2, 13.29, 21.87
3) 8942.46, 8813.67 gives 2.2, 17.33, 18.22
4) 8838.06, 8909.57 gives 1.4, 16.25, 17.63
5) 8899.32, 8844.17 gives 0.6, 17.59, 21.02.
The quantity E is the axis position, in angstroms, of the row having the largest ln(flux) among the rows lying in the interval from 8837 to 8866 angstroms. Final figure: 8842.13 angstroms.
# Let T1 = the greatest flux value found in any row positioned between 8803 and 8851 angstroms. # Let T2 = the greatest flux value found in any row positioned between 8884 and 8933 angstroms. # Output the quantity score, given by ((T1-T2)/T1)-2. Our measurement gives -1.89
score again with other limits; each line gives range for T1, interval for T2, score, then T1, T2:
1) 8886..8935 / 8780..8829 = -2.08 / 19.92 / 21.59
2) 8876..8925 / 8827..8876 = -2.02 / 21.87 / 22.31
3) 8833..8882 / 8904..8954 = -1.89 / 22.31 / 19.92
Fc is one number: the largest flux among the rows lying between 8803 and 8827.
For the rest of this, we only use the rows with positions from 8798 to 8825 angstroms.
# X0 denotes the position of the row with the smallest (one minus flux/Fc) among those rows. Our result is 8805.56 angstroms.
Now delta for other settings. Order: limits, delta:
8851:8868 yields 8858.43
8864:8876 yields 8874.77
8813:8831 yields 8827.89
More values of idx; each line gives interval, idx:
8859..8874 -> 8870.68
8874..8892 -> 8880.90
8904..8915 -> 8905.47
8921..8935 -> 8934.23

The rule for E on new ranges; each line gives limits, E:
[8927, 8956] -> 8934.23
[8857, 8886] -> 8880.90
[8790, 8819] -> 8805.56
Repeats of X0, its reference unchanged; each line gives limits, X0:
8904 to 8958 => 8919.84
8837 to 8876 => 8842.13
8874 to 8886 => 8880.90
